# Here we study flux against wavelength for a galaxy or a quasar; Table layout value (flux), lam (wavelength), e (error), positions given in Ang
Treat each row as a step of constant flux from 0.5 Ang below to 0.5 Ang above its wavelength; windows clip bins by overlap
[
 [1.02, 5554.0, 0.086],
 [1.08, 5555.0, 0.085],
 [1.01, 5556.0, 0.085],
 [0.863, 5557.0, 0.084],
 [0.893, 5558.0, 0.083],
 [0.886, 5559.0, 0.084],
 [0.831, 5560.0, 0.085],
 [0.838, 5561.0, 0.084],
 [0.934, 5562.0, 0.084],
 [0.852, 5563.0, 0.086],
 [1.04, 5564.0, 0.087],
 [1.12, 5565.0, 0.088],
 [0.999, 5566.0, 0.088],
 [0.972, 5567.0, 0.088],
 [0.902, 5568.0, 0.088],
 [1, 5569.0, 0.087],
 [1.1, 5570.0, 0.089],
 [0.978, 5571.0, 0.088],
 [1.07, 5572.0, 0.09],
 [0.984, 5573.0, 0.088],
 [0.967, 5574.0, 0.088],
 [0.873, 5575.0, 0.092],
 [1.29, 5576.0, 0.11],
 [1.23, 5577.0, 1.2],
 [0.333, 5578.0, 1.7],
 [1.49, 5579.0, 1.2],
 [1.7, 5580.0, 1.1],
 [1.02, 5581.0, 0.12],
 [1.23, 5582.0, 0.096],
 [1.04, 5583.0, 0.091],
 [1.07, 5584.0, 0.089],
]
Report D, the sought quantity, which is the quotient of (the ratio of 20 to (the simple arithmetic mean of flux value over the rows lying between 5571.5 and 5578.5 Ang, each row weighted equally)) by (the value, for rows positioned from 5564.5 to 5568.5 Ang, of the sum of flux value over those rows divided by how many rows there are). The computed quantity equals 20.8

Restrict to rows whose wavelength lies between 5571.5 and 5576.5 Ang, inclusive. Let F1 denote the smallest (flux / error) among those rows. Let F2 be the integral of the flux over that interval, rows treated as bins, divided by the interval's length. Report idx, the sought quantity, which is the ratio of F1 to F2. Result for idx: 9.2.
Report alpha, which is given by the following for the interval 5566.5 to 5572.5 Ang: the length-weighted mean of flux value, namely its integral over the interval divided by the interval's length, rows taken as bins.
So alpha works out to 1.00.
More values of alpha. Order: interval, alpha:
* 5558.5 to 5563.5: 0.87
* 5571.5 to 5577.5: 1.07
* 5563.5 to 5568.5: 1.01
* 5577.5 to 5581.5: 1.14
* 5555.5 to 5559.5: 0.91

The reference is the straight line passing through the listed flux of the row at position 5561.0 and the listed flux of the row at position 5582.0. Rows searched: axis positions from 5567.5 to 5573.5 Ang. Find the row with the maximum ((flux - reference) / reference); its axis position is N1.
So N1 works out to 5570.0 Ang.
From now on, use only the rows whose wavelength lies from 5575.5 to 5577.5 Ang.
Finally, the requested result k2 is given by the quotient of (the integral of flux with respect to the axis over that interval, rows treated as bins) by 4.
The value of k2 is 0.63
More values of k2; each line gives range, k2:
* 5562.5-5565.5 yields 0.75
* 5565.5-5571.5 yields 1.49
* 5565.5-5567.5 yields 0.49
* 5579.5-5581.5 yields 0.68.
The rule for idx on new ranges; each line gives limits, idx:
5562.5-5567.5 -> 9.9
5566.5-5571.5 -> 10.3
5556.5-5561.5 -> 11.3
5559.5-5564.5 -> 10.9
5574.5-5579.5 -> 0.2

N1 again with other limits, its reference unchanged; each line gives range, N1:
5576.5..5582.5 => 5580.0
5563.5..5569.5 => 5565.0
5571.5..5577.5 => 5576.0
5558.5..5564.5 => 5564.0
